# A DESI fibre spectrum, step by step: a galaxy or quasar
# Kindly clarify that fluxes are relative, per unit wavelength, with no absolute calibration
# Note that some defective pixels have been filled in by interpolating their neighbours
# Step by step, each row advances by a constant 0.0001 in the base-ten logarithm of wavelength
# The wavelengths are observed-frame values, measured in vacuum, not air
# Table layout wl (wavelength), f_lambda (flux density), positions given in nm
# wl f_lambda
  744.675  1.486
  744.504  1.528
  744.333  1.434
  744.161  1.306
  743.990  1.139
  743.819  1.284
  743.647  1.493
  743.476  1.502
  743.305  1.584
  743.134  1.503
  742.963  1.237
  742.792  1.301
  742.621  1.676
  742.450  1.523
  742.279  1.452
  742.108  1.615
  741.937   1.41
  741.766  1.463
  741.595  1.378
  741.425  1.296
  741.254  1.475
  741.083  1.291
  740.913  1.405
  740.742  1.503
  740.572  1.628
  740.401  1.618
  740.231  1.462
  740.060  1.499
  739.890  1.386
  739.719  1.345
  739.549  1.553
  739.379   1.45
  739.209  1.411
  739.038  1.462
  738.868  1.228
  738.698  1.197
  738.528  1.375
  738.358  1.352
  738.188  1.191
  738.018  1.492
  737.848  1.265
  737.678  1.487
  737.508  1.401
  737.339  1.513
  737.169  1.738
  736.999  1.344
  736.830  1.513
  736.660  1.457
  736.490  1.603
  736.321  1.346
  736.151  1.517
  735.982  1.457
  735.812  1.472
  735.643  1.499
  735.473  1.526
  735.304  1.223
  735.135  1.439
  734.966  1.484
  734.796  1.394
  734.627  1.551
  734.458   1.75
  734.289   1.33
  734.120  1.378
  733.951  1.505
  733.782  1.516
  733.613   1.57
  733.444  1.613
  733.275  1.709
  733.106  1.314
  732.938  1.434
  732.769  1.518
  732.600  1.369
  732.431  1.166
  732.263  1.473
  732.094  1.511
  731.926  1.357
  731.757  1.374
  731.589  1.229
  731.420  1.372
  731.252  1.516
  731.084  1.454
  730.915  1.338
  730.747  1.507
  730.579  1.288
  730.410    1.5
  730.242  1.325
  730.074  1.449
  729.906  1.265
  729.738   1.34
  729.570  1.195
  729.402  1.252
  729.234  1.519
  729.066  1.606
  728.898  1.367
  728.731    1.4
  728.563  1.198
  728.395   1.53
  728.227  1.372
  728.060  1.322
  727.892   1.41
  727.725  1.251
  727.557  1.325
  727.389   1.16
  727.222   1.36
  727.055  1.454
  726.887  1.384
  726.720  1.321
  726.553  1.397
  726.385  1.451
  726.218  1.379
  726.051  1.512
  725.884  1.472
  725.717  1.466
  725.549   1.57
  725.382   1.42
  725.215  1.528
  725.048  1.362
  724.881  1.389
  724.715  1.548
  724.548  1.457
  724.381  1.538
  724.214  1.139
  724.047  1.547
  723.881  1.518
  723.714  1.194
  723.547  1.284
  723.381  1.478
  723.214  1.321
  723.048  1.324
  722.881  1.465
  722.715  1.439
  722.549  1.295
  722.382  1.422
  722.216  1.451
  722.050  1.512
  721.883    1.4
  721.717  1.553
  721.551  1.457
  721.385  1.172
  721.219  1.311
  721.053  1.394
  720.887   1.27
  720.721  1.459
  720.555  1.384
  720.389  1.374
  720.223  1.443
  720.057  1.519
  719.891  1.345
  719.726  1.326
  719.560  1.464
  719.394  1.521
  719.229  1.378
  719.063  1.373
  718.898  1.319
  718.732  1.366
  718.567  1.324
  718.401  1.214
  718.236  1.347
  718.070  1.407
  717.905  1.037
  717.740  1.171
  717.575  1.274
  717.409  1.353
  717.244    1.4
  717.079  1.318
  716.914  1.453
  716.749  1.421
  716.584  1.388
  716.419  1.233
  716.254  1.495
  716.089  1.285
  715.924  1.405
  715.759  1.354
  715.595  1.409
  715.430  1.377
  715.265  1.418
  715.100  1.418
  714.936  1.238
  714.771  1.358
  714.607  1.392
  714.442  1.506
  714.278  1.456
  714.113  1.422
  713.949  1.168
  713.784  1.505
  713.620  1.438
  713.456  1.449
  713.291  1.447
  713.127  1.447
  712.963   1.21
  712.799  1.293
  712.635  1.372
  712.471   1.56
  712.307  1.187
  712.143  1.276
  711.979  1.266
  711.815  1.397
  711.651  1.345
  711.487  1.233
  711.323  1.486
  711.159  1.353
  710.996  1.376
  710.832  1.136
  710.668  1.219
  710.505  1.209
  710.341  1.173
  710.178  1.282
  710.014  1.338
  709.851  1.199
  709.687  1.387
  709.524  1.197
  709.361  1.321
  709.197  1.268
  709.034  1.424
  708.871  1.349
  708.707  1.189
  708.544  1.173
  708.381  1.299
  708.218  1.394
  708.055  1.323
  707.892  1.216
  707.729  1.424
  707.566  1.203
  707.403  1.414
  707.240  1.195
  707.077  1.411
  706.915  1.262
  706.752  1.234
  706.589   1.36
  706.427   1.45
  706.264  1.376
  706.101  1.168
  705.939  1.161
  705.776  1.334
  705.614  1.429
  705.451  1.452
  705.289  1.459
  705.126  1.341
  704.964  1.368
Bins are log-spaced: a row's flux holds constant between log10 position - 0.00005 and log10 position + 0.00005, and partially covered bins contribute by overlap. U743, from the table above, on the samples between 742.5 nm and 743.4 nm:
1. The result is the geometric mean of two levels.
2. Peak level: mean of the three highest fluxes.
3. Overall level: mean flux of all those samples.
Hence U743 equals 1.52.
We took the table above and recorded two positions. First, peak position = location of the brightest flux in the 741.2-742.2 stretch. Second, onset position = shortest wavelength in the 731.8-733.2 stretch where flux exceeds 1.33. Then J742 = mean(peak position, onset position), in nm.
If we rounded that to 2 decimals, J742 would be 737.02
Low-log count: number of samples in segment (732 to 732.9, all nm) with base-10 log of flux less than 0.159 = 2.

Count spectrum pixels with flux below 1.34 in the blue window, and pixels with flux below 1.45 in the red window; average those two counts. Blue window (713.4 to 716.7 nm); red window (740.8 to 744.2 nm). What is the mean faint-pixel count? 7.0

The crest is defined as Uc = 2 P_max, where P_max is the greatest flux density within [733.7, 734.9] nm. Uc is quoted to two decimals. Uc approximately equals 3.50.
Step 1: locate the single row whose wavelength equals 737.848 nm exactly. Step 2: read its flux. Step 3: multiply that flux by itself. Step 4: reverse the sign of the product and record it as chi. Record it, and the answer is -1.60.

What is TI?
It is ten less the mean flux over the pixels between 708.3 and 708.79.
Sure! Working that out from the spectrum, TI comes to 8.78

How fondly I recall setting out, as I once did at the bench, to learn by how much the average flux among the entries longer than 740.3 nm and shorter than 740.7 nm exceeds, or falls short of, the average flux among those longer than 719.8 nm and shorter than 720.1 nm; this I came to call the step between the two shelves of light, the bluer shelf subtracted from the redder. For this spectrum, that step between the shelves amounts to 0.19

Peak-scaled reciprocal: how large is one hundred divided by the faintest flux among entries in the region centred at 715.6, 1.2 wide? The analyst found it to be 78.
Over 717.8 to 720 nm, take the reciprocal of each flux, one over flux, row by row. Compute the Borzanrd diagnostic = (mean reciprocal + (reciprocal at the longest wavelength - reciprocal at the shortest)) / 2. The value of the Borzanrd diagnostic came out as 0.266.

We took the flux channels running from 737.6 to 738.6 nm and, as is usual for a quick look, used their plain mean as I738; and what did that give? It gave 1.36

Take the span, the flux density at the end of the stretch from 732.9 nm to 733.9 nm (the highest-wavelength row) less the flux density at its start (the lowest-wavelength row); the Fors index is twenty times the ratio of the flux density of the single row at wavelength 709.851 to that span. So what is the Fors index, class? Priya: 292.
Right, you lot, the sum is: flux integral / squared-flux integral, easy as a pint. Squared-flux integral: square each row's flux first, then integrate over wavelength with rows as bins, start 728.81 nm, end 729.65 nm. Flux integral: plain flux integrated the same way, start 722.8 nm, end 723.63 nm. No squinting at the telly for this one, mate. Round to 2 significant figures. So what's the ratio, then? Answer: 0.70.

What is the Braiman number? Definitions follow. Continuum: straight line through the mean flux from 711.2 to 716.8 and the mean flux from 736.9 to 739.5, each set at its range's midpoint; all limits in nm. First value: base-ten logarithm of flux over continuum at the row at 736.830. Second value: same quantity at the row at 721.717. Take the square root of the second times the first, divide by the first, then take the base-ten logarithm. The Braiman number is 0.08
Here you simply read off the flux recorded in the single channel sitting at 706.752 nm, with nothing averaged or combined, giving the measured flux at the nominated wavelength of 1.234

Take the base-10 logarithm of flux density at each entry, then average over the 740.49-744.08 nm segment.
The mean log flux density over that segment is 0.155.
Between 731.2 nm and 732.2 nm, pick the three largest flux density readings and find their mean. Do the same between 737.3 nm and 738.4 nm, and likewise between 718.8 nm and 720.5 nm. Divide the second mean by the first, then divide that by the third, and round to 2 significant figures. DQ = 0.68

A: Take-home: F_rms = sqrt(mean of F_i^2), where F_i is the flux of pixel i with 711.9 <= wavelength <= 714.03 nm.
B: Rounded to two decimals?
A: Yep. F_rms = 1.36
